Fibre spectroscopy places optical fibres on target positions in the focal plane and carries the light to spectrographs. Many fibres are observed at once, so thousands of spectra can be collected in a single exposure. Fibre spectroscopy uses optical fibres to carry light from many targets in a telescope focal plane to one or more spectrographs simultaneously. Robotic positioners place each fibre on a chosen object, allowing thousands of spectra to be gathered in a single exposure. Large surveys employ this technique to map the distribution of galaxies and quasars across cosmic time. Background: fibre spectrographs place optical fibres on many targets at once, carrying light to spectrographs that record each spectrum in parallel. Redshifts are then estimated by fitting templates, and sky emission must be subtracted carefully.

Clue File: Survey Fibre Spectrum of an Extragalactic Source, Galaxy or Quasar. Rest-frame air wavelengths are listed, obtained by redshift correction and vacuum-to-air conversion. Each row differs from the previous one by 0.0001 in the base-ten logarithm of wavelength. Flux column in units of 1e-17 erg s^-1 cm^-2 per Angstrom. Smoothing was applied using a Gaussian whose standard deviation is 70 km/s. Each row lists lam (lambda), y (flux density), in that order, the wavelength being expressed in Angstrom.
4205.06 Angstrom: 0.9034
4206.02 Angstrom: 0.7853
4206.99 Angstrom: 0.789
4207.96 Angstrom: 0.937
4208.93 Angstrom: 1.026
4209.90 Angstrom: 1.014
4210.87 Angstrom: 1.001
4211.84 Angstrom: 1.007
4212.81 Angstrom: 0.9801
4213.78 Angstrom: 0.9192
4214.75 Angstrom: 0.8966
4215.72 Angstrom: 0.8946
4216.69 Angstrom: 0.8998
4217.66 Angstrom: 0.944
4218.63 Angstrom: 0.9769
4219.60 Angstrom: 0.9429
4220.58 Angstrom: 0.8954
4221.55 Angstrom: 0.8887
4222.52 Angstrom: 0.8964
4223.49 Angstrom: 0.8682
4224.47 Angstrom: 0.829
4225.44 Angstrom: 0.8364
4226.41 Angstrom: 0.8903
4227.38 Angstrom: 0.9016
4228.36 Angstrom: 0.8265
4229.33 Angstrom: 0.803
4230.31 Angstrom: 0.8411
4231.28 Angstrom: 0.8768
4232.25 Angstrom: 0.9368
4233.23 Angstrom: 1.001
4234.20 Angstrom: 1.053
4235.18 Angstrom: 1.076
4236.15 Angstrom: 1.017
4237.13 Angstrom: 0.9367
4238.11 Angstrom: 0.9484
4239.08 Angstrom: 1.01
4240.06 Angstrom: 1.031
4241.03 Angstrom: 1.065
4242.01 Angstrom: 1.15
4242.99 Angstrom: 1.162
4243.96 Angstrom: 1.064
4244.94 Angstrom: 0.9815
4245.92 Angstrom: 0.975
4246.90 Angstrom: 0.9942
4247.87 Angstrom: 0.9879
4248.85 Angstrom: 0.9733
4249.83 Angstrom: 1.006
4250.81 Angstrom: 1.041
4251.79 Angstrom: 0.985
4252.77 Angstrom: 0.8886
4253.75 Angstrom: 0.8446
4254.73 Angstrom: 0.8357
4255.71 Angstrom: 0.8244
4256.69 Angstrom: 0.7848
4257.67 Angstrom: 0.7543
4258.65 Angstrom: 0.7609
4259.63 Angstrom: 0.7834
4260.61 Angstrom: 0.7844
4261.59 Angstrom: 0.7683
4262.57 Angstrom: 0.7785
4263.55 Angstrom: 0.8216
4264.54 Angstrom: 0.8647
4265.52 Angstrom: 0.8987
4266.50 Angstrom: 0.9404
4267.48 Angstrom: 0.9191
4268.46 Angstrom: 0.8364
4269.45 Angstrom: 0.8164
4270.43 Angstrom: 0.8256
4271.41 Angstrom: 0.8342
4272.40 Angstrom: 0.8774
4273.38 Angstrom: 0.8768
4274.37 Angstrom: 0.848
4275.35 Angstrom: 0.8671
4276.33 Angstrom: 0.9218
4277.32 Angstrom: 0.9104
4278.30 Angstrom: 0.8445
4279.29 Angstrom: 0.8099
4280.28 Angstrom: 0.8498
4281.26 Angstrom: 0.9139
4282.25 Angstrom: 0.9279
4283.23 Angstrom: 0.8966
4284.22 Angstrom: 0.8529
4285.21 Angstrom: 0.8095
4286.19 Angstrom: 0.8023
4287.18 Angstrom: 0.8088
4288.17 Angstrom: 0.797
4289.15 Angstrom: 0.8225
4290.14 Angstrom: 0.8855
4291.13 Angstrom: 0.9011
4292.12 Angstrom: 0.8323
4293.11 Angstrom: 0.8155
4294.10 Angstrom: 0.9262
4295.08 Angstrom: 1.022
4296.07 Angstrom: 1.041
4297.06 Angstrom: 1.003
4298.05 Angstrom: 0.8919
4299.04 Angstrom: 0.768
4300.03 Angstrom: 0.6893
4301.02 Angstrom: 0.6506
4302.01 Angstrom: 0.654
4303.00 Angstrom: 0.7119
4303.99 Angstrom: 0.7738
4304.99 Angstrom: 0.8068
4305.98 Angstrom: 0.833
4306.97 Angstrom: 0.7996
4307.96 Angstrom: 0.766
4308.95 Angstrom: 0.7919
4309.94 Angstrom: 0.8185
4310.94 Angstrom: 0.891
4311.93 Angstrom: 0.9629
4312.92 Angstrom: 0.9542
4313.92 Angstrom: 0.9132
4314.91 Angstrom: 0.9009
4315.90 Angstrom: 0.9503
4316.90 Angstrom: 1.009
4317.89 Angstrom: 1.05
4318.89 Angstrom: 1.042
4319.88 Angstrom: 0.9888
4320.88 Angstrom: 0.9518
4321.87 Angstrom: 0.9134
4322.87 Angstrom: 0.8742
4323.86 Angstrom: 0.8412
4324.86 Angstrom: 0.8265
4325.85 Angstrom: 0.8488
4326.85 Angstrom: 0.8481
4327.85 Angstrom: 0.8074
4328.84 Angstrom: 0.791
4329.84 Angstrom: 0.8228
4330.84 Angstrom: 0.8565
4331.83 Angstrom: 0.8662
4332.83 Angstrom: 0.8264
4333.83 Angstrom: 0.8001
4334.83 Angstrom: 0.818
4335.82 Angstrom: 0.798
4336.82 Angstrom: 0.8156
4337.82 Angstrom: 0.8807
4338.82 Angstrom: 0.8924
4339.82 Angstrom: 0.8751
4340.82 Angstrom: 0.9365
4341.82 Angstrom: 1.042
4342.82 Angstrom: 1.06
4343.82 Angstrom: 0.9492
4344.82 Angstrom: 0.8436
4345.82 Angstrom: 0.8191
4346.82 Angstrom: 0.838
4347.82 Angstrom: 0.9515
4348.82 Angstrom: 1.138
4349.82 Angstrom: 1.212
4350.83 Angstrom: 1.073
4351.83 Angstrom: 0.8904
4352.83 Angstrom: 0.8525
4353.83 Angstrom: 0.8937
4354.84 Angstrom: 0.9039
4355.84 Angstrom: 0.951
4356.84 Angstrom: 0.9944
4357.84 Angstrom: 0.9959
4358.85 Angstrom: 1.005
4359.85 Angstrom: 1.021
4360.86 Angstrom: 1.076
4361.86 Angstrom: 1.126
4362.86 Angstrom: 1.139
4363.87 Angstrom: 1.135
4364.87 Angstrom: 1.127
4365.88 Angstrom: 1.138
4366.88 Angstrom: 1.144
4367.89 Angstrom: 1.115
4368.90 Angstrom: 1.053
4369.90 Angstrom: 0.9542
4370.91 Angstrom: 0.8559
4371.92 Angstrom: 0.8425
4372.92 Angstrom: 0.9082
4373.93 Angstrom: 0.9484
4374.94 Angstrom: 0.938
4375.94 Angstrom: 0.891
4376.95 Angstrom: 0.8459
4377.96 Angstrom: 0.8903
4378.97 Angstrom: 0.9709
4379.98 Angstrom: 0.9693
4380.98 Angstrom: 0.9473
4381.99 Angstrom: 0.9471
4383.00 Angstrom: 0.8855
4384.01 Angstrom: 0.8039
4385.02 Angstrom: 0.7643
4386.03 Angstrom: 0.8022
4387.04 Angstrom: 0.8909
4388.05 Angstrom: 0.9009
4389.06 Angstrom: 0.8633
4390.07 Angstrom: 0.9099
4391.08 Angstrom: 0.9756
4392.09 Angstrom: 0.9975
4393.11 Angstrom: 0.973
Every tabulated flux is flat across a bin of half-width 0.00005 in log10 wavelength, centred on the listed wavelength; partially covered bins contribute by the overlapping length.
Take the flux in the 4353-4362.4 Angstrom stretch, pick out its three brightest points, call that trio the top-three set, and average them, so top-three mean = 1.07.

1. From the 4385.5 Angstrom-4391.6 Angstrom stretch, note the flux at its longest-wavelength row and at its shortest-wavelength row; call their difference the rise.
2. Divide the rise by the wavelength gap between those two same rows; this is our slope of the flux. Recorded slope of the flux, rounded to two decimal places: 0.03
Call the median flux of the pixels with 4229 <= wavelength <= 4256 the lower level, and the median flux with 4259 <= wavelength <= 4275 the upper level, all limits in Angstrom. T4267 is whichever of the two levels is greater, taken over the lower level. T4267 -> 1.00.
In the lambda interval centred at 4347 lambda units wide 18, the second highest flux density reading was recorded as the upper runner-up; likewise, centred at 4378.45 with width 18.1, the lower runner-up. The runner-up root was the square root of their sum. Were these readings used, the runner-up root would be 1.45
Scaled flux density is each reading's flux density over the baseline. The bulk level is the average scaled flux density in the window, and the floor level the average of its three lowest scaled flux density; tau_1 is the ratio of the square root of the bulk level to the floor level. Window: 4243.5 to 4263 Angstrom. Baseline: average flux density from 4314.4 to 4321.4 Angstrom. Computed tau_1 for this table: 1.23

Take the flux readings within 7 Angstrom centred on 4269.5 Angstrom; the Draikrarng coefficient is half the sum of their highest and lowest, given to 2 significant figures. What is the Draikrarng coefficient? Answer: 0.88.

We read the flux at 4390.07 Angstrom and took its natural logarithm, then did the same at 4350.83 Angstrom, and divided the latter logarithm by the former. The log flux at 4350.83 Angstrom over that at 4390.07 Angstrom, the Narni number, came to -0.75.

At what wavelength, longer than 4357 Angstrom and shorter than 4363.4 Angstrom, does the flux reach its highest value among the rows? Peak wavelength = 4362.86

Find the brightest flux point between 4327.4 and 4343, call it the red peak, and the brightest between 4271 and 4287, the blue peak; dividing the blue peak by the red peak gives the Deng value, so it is 0.88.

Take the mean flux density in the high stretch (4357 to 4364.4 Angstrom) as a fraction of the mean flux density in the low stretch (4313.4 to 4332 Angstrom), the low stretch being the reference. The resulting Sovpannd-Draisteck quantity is 1.19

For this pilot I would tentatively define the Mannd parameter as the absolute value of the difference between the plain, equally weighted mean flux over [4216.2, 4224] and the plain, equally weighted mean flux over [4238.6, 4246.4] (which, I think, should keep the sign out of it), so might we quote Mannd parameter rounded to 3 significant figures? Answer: 0.141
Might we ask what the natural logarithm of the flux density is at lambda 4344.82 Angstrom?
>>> -0.17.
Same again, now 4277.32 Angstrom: -0.09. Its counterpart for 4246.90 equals -0.01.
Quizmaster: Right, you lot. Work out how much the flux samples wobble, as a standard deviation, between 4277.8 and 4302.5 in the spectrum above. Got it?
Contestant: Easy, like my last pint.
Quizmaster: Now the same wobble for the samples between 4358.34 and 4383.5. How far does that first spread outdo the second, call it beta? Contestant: -0.005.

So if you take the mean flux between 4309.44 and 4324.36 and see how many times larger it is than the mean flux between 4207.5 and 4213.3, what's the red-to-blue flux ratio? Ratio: 0.94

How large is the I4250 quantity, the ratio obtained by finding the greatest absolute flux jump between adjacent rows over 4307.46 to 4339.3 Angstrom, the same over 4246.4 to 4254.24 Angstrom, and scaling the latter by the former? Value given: 1.3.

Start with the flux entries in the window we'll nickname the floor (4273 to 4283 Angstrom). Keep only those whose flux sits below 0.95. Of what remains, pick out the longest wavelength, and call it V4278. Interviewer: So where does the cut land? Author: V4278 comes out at 4282.25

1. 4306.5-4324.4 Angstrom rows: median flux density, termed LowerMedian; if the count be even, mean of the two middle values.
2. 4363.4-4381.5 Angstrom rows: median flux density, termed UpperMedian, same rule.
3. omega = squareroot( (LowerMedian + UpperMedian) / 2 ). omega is 0.966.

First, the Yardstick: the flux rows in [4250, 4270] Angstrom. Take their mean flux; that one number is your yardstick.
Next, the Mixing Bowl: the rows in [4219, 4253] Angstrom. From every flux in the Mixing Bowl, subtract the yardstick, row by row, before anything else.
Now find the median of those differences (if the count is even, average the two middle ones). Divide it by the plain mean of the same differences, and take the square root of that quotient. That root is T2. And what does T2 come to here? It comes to 1.06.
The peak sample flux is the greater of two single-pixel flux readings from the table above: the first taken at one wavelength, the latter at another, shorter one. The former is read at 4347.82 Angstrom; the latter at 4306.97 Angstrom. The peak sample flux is 0.95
